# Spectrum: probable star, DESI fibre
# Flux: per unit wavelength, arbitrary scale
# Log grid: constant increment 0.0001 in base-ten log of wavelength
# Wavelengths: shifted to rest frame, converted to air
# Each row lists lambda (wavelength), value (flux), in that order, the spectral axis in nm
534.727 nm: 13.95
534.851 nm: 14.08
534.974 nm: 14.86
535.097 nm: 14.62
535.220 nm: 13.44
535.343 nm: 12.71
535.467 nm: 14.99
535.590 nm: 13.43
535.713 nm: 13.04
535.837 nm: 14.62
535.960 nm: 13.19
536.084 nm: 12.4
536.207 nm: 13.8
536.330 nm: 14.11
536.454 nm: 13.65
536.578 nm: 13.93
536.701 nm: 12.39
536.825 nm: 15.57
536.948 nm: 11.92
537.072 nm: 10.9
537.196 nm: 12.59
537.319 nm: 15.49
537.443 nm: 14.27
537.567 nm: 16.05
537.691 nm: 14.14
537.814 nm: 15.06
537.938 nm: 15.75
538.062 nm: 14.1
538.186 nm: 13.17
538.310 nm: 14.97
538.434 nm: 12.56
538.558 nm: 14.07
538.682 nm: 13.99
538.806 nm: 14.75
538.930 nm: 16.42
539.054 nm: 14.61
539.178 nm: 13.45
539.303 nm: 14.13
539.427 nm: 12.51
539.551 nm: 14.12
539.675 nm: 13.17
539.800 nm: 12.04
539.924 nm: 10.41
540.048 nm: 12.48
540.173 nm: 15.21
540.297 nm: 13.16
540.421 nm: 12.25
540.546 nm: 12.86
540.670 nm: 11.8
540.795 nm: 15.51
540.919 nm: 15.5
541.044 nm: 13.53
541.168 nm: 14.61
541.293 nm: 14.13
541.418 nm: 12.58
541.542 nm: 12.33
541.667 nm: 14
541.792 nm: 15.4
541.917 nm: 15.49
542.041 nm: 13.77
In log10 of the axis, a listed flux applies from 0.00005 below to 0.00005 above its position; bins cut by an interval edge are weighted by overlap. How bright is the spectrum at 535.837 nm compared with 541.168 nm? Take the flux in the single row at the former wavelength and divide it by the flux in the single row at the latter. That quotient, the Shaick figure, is 1.00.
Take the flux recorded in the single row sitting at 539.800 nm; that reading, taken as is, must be 12.04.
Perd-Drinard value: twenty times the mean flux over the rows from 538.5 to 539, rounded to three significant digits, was 296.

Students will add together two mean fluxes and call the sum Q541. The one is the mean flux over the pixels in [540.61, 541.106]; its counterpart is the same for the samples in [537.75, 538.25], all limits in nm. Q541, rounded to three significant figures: 28.6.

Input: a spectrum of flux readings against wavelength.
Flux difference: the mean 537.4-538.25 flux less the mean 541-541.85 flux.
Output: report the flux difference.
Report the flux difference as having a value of 0.9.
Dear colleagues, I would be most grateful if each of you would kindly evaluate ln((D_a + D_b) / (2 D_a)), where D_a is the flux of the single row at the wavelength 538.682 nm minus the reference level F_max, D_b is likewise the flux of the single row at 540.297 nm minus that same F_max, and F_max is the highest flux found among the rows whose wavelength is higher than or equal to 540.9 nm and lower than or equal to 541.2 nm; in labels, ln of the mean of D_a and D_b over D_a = 0.24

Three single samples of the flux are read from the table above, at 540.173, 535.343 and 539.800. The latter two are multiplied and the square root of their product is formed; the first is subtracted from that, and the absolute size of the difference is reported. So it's 2.8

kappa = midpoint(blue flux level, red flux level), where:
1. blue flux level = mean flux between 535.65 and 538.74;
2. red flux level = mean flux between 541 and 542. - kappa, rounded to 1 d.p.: 13.9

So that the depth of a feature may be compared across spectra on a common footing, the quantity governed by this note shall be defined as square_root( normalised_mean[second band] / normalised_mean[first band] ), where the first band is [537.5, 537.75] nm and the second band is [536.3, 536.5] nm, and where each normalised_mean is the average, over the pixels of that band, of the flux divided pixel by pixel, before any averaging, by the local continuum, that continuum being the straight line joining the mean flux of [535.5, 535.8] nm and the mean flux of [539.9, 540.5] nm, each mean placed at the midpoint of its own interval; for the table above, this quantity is 0.95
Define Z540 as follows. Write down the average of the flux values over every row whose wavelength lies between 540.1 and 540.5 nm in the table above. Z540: 13.5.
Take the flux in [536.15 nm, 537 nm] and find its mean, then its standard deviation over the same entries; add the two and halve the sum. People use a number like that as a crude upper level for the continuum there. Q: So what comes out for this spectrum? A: 7.4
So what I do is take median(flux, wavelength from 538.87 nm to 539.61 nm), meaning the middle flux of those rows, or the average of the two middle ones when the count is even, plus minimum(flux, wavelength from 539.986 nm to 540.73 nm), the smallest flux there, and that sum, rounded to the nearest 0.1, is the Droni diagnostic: 25.9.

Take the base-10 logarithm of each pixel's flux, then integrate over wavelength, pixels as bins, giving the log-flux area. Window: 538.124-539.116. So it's 1.15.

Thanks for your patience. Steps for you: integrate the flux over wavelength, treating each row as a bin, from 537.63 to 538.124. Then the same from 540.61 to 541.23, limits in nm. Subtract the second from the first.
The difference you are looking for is -1.5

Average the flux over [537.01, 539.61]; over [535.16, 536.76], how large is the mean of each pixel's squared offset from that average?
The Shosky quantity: 1.0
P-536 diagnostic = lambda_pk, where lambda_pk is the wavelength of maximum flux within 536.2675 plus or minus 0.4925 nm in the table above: 535.837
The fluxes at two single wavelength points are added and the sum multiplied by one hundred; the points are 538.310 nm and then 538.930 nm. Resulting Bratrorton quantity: 3139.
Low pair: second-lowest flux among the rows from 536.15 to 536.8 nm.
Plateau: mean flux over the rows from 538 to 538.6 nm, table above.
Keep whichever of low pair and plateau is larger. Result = 13.8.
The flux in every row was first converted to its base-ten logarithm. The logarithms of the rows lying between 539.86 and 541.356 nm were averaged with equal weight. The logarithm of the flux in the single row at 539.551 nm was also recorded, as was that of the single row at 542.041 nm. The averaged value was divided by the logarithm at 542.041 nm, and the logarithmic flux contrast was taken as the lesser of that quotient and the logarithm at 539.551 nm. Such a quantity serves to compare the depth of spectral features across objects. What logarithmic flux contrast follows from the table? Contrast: 0.99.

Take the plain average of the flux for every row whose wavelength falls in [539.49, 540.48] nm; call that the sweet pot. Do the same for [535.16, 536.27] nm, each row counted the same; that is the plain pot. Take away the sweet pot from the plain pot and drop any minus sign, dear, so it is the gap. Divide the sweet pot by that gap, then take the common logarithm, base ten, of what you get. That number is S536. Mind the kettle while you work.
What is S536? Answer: 1.29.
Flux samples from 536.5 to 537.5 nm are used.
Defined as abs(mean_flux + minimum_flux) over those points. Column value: 24.3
